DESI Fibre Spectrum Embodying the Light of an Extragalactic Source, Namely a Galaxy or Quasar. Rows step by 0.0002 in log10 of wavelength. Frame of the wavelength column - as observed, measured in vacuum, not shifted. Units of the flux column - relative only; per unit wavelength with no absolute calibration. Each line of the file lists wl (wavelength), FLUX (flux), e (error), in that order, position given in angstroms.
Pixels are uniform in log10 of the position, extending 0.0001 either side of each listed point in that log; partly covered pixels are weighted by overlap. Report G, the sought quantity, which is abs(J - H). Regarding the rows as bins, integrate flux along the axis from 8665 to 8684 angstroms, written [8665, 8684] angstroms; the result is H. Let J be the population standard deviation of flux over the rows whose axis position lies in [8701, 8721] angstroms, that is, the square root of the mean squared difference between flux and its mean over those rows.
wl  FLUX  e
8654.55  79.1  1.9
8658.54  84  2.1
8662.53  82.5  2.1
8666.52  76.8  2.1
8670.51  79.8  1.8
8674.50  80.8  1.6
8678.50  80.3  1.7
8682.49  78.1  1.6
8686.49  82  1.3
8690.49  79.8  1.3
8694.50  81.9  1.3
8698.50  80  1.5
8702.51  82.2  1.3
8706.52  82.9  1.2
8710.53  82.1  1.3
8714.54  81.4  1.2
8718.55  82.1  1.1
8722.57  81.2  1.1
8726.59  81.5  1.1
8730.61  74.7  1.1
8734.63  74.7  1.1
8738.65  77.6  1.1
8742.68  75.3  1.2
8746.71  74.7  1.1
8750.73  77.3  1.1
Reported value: 1506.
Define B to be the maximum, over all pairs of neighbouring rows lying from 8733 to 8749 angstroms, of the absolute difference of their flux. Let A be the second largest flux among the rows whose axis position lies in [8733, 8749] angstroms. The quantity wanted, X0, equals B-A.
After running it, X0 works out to -72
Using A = 75.3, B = 2.9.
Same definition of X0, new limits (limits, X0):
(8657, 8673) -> -77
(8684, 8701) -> -80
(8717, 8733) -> -75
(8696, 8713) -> -80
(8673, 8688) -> -77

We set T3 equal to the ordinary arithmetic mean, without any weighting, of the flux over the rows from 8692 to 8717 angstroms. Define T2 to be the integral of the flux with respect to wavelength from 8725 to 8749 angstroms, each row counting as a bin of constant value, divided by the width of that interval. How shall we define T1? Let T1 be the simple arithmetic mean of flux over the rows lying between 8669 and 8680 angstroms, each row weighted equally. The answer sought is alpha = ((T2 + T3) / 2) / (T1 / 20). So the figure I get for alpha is 19.7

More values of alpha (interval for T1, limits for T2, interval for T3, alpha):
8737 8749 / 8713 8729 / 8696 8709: 21.5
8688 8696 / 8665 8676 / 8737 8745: 19.3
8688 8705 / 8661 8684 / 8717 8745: 19.5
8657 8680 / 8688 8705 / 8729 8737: 19.3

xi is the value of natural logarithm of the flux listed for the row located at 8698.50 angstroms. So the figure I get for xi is 4.38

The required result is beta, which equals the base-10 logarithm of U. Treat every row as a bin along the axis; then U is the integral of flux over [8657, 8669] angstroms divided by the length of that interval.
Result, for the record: 1.91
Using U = 80.9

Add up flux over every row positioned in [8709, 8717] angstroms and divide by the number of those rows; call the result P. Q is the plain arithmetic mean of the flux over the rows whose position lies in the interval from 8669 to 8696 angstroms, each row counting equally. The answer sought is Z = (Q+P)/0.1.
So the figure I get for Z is 1621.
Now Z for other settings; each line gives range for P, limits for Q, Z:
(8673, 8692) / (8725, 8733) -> 1583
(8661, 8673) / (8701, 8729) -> 1616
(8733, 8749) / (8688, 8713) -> 1571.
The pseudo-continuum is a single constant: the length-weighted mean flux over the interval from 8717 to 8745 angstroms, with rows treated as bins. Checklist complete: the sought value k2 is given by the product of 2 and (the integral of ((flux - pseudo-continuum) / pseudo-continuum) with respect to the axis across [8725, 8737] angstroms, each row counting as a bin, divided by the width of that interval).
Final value -0.03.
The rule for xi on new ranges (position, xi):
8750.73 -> 4.35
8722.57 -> 4.40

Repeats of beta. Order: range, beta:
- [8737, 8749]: 1.88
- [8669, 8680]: 1.90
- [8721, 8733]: 1.90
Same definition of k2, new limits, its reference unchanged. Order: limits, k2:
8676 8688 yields 0.05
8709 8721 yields 0.10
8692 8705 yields 0.09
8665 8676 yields 0.03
